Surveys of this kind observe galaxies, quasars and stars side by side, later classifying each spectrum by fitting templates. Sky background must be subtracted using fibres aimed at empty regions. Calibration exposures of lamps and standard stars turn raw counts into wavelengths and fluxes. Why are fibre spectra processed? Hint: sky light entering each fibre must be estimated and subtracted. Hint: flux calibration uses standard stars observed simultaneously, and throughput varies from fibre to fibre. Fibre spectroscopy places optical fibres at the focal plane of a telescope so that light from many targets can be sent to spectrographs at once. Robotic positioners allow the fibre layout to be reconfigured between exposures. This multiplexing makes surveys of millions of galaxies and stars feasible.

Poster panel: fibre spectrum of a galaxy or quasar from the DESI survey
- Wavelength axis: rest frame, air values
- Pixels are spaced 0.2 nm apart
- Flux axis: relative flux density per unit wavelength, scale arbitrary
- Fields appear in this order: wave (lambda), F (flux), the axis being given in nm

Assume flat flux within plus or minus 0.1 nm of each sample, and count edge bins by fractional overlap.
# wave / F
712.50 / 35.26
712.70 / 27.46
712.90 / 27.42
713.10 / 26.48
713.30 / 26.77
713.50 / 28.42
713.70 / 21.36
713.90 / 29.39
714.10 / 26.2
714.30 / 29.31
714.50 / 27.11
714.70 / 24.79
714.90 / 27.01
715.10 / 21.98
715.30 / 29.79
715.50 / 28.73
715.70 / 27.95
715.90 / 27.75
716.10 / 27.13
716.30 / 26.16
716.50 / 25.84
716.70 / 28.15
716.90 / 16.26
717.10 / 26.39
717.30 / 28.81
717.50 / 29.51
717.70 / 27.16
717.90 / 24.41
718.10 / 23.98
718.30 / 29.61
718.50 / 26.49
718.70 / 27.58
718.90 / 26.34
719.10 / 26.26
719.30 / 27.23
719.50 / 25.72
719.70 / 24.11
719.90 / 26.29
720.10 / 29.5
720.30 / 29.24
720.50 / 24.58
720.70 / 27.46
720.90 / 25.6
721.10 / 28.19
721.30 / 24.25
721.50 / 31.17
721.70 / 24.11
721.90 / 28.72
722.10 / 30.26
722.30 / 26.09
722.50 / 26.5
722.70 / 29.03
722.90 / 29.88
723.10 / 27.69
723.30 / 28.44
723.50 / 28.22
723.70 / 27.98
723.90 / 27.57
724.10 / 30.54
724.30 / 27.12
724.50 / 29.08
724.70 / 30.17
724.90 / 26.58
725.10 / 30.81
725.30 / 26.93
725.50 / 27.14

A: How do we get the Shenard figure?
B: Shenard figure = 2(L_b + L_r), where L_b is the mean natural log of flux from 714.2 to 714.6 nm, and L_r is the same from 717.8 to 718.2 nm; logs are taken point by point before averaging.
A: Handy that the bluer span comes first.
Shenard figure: 13.1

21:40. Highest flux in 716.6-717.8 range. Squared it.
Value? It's 871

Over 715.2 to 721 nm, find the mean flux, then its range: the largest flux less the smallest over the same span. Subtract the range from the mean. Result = 13.2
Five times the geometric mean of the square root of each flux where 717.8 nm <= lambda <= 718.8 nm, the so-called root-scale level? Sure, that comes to 25.7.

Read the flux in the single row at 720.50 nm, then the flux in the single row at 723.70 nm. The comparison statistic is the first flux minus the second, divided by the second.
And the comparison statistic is -0.12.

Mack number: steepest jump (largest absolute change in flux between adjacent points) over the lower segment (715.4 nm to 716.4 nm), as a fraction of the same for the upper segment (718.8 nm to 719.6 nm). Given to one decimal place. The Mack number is 0.6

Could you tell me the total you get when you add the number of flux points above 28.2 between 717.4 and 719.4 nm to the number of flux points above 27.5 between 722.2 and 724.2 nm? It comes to 10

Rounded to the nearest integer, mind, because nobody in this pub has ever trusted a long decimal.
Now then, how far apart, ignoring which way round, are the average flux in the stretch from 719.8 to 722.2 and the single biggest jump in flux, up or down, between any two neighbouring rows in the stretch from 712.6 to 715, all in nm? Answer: 19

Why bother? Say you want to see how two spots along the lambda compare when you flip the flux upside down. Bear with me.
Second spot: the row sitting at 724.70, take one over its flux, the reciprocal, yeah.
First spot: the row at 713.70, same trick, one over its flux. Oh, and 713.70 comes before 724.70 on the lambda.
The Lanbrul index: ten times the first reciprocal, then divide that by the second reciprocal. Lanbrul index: 14.1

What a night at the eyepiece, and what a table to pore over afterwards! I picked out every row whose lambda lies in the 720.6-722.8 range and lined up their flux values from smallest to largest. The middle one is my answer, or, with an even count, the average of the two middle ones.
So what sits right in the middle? 27.5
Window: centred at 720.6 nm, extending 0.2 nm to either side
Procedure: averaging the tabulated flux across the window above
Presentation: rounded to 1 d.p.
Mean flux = 26.0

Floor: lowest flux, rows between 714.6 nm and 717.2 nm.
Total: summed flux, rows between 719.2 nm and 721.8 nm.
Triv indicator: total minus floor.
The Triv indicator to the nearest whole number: 331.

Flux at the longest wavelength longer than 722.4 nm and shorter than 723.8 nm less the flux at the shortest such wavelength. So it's 1.5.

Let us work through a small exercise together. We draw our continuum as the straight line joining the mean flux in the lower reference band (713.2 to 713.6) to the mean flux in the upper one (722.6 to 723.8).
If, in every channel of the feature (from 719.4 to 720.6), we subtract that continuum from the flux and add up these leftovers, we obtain -9.9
